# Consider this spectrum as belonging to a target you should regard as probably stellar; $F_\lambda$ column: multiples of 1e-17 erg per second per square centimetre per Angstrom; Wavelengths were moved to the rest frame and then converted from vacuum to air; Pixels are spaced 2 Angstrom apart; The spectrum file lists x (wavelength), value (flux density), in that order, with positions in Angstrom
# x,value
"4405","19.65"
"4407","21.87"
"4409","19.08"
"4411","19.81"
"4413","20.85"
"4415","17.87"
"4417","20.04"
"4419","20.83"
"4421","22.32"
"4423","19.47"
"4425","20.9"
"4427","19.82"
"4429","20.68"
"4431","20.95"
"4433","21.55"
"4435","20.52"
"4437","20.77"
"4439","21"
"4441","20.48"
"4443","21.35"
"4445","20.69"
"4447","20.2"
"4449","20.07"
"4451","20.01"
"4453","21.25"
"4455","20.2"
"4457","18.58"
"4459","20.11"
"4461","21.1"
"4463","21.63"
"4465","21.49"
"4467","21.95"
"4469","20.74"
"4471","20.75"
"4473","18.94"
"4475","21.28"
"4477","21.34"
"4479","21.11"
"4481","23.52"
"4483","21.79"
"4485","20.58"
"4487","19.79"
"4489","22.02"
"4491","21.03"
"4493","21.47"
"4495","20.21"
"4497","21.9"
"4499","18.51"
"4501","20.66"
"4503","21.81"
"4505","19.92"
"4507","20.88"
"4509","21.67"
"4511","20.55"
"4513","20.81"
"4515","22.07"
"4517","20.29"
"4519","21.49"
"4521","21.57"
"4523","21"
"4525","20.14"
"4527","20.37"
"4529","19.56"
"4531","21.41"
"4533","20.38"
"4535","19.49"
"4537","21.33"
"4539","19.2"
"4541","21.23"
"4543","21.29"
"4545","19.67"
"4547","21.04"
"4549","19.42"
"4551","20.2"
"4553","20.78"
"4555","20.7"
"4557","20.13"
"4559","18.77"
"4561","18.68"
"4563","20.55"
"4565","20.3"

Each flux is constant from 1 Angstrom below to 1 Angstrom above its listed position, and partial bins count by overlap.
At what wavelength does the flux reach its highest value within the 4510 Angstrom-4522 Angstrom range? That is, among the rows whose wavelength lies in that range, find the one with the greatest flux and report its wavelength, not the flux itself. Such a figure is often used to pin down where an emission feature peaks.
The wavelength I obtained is 4515 Angstrom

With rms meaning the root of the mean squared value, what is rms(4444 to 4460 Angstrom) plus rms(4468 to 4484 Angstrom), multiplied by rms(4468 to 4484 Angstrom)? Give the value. 878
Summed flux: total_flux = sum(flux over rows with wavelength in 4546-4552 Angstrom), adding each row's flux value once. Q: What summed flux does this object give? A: 60.7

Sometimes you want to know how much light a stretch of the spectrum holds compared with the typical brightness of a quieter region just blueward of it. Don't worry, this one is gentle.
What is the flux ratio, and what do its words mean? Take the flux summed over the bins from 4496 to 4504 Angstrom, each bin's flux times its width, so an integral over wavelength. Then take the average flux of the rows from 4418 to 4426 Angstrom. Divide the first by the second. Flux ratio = 7.94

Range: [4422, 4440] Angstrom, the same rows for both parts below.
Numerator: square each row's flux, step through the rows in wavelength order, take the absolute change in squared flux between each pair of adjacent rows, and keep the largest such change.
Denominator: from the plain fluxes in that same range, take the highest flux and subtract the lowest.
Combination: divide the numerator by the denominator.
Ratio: 27.8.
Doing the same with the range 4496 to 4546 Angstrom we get 38.5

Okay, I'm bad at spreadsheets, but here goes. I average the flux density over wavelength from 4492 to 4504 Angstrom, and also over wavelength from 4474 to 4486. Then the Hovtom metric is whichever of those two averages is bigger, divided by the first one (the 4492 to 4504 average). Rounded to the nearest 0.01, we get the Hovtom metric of 1.04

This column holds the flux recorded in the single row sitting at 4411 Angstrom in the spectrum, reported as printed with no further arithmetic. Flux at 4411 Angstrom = 19.81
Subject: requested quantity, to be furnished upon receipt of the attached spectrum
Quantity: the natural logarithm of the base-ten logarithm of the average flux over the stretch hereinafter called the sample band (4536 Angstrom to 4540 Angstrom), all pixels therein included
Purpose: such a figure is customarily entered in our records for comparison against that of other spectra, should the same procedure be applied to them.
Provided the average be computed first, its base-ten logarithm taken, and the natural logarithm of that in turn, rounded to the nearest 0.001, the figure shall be 0.268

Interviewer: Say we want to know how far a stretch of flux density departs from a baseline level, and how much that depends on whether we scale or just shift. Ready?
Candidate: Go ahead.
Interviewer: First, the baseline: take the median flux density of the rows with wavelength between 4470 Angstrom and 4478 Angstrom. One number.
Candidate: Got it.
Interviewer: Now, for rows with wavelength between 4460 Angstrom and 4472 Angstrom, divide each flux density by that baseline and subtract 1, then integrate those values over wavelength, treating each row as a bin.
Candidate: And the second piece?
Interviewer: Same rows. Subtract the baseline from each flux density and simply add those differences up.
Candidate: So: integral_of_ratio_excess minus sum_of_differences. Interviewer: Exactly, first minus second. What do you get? -1.4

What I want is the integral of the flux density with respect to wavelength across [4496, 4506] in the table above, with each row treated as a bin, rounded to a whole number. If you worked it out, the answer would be 206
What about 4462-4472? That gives 213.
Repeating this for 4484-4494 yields 210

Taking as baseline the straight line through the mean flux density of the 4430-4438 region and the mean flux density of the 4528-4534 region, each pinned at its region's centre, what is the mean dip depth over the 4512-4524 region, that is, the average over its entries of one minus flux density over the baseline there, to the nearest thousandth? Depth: -0.034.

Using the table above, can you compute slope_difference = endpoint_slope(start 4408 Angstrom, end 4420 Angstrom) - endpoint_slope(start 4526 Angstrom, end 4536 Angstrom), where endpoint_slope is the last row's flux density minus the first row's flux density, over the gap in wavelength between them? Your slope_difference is 0.3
